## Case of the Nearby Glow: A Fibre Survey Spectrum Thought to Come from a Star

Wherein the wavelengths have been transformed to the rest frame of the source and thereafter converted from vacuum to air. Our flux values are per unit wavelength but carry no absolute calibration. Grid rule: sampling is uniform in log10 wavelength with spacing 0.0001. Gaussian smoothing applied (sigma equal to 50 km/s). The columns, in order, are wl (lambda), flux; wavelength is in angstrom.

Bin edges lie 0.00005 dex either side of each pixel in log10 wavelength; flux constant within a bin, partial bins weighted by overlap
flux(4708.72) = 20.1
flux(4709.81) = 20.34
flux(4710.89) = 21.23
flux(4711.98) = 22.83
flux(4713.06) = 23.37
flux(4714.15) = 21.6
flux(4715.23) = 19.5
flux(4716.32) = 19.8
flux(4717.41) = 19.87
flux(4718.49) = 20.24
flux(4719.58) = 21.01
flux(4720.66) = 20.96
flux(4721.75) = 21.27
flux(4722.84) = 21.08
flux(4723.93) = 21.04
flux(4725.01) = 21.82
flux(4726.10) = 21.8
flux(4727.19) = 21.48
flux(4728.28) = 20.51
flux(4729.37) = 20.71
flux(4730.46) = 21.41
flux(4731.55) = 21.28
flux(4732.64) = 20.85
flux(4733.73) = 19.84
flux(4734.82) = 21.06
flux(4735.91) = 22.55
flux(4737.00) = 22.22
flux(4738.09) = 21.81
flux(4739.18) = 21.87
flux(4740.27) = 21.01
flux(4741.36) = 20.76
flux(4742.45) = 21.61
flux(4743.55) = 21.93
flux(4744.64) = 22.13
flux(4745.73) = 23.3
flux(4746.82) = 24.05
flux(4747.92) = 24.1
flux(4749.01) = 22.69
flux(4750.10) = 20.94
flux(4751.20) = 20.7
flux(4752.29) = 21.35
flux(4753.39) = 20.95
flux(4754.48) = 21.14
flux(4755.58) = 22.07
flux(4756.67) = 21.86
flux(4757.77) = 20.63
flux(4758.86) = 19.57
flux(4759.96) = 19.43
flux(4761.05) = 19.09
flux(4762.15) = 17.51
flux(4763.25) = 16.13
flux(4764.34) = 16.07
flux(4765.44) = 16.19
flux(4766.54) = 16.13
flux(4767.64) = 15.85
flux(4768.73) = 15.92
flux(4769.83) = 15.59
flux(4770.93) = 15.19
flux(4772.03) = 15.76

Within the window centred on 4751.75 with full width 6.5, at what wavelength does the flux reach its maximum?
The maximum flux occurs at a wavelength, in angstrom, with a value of 4749.01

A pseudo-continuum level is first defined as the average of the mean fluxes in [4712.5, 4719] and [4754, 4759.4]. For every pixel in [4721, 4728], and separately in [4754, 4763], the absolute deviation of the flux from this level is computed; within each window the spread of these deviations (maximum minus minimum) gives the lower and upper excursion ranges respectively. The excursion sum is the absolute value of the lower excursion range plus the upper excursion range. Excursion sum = 3.9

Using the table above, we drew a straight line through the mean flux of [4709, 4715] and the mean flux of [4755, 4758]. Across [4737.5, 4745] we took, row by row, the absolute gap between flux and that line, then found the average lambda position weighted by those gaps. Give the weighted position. 4741.6 angstrom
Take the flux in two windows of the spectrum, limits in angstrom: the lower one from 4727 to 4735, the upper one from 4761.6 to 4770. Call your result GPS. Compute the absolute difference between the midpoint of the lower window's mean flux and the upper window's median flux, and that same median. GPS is 2.4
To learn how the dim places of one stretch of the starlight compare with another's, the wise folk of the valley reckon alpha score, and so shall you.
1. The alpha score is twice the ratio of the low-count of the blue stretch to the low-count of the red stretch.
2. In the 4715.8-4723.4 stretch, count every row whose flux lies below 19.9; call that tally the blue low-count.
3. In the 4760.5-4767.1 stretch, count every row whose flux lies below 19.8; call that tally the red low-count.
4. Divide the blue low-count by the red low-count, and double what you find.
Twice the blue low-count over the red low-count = 0.7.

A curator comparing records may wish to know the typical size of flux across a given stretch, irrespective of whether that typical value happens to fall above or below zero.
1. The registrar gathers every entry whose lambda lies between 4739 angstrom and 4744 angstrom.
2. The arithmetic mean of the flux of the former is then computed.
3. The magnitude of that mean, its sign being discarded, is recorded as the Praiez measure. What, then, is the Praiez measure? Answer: 21.4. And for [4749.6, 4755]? 21.0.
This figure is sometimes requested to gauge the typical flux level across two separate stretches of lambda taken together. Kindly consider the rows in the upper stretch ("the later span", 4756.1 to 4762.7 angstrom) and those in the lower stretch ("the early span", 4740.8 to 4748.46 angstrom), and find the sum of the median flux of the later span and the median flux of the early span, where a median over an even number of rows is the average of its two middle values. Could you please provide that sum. 41.6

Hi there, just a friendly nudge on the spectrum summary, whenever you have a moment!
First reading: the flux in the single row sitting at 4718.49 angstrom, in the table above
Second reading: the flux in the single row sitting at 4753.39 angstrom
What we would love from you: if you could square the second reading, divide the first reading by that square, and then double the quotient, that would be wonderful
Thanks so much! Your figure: 0.092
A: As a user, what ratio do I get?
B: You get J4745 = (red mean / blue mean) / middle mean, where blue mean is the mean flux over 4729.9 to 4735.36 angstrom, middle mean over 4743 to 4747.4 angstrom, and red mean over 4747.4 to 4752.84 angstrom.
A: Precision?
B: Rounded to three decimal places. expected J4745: 0.046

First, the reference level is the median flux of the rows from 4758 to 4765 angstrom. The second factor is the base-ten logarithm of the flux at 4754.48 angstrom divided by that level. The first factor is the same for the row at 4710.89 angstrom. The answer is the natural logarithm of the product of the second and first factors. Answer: -5.5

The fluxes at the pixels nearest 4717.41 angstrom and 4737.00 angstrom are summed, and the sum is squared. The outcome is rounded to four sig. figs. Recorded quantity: 1772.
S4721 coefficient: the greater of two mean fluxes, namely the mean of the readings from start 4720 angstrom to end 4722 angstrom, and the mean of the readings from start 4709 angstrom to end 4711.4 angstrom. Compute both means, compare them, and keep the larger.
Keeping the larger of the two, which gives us 21.1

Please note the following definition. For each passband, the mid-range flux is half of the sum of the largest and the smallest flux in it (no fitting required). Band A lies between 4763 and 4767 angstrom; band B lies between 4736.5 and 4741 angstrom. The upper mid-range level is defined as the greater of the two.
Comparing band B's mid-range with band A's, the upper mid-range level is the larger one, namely 21.6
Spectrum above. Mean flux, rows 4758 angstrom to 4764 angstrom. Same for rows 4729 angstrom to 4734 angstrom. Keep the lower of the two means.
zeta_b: 18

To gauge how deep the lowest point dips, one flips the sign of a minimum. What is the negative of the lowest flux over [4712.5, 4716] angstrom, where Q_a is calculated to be -19.5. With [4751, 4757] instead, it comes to -20.7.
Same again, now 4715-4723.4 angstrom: -19.5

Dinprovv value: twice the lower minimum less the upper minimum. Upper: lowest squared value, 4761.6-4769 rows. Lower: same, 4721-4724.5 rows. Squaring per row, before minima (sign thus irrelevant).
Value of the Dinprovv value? 634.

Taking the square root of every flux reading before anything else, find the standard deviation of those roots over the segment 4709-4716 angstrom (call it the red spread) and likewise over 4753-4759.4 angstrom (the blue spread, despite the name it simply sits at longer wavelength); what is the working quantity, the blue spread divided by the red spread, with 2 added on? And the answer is 2.6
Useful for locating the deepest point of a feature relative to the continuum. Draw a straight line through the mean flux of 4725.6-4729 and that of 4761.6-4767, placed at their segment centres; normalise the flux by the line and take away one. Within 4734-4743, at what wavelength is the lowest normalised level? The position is 4734.82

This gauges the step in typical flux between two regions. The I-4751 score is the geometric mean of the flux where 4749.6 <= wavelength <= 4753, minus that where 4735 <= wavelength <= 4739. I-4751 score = -1.2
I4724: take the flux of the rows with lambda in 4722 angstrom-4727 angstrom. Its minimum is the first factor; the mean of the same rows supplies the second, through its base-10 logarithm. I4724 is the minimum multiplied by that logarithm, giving 28.0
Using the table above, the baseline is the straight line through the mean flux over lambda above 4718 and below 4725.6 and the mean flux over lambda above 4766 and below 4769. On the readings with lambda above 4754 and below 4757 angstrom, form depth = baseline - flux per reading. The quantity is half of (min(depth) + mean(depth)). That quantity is -4.6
